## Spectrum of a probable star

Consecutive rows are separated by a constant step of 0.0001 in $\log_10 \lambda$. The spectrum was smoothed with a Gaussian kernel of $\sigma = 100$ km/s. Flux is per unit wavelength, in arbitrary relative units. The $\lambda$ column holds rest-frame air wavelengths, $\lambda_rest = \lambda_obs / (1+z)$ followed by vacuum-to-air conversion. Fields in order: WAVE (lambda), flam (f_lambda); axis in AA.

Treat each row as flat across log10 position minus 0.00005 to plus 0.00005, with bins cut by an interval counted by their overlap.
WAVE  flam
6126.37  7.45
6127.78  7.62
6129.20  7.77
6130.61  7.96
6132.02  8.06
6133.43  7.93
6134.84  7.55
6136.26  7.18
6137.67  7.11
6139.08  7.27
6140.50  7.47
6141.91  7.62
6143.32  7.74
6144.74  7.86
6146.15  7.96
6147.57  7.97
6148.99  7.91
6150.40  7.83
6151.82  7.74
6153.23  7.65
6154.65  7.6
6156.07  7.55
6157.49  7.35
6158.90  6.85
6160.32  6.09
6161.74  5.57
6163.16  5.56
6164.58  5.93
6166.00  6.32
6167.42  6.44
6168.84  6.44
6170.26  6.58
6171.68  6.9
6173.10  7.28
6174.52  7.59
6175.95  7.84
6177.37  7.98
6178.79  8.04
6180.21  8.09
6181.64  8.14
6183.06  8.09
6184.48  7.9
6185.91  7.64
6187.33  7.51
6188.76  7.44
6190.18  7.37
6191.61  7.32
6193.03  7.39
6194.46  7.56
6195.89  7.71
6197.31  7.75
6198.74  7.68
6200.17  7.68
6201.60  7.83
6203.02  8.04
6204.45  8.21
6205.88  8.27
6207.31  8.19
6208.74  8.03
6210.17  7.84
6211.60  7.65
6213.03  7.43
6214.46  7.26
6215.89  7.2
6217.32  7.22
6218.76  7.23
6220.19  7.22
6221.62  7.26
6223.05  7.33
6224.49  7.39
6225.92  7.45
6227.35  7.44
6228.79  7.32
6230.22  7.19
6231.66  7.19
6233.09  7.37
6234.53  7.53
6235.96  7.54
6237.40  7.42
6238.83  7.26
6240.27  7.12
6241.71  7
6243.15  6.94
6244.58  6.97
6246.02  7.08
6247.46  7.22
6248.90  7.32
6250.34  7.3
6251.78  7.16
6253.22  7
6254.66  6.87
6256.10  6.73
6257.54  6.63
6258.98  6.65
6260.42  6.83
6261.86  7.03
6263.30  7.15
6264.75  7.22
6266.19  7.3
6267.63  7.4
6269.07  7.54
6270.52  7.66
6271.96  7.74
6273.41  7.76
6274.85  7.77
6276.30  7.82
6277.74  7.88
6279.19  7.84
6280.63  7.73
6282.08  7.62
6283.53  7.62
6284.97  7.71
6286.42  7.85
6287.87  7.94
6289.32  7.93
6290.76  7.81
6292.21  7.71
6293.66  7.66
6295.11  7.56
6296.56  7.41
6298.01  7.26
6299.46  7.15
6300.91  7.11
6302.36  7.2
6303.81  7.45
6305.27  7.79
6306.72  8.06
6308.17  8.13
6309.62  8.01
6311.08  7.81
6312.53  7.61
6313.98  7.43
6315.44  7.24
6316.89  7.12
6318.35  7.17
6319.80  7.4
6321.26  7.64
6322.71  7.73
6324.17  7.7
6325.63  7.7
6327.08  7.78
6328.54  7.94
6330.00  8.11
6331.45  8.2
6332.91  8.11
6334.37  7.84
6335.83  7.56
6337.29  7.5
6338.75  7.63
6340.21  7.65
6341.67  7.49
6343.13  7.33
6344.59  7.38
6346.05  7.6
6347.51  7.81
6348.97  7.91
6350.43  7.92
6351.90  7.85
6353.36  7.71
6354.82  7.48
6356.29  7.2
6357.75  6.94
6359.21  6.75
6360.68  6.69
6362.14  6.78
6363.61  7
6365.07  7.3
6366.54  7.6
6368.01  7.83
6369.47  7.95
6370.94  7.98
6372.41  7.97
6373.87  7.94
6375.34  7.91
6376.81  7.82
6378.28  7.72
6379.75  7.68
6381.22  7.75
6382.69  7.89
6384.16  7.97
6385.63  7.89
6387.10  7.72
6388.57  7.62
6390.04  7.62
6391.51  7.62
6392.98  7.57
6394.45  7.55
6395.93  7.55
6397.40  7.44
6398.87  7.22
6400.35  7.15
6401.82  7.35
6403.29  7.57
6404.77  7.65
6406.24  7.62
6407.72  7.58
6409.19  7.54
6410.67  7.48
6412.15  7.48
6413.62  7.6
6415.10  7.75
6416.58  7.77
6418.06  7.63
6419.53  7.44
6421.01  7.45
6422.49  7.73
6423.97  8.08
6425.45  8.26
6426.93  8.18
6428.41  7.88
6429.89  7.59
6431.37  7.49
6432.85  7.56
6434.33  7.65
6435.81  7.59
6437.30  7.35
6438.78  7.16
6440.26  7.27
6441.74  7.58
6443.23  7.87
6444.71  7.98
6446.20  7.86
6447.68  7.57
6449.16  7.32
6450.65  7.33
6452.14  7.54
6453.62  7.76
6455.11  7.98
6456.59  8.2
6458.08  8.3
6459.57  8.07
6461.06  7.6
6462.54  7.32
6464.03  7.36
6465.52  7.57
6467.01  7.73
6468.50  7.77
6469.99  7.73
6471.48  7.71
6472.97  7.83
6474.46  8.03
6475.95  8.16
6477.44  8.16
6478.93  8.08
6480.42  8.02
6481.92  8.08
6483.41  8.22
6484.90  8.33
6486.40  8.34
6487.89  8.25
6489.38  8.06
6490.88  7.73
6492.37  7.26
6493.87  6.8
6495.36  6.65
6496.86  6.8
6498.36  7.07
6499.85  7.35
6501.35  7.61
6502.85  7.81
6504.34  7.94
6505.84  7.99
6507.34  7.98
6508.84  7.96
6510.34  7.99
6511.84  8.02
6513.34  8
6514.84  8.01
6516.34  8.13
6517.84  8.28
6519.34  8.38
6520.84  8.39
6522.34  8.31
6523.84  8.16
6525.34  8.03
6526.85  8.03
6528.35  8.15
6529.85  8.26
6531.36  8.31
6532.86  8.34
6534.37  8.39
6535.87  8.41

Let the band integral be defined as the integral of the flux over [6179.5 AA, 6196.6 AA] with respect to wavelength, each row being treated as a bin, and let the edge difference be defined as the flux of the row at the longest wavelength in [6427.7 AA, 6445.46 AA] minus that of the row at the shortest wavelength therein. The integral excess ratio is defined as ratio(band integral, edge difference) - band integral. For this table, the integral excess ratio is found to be 1182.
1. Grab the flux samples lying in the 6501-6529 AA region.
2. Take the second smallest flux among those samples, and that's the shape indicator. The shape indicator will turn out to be 7.81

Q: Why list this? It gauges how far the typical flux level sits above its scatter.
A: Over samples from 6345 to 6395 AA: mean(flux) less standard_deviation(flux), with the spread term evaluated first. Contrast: 7.23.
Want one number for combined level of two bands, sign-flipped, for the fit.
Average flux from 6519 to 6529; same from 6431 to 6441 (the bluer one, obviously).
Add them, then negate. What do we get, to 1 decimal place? -15.6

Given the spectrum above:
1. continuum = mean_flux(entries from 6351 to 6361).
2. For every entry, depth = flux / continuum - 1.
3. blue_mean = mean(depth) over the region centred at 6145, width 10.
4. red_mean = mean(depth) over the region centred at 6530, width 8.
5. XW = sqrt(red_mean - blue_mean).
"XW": 0.24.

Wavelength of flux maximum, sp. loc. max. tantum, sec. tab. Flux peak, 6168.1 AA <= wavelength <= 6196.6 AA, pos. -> 6181.64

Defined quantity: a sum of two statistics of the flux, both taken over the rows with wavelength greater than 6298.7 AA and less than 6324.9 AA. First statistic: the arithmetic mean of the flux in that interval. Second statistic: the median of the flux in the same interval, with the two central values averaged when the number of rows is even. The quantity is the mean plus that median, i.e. 15.1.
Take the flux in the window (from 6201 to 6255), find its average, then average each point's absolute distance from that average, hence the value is 0.28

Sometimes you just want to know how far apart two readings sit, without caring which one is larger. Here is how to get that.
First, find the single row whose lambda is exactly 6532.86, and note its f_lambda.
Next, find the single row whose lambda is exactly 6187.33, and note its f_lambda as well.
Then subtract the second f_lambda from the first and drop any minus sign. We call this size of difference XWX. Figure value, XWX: 0.83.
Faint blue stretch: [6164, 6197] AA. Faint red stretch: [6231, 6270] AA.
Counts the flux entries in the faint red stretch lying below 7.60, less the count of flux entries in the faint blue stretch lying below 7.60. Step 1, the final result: 13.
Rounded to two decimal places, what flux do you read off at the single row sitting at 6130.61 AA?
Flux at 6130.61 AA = 7.96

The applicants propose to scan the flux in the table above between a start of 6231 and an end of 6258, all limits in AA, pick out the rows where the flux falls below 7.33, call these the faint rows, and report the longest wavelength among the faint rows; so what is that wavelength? 6257.54 AA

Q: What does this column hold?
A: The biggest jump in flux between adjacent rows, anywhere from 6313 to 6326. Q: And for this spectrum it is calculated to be 0.24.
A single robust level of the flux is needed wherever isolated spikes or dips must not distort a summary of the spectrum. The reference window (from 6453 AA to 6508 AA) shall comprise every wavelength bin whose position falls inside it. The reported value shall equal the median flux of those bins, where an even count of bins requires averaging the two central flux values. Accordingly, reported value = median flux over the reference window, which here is 7.83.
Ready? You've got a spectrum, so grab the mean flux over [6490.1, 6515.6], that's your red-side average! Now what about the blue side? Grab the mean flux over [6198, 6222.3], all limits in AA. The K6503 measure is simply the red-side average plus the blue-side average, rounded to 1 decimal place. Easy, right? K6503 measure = 15.2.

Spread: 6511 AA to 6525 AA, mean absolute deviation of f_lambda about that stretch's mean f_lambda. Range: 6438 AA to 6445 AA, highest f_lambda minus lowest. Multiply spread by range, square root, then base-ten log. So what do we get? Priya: -0.48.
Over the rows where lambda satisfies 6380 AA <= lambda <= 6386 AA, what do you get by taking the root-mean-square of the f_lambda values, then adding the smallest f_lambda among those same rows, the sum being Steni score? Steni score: 15.6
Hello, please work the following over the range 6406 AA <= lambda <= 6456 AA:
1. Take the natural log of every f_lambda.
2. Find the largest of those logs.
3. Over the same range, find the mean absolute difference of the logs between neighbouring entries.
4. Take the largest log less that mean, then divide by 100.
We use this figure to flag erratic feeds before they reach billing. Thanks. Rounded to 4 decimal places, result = 0.0209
